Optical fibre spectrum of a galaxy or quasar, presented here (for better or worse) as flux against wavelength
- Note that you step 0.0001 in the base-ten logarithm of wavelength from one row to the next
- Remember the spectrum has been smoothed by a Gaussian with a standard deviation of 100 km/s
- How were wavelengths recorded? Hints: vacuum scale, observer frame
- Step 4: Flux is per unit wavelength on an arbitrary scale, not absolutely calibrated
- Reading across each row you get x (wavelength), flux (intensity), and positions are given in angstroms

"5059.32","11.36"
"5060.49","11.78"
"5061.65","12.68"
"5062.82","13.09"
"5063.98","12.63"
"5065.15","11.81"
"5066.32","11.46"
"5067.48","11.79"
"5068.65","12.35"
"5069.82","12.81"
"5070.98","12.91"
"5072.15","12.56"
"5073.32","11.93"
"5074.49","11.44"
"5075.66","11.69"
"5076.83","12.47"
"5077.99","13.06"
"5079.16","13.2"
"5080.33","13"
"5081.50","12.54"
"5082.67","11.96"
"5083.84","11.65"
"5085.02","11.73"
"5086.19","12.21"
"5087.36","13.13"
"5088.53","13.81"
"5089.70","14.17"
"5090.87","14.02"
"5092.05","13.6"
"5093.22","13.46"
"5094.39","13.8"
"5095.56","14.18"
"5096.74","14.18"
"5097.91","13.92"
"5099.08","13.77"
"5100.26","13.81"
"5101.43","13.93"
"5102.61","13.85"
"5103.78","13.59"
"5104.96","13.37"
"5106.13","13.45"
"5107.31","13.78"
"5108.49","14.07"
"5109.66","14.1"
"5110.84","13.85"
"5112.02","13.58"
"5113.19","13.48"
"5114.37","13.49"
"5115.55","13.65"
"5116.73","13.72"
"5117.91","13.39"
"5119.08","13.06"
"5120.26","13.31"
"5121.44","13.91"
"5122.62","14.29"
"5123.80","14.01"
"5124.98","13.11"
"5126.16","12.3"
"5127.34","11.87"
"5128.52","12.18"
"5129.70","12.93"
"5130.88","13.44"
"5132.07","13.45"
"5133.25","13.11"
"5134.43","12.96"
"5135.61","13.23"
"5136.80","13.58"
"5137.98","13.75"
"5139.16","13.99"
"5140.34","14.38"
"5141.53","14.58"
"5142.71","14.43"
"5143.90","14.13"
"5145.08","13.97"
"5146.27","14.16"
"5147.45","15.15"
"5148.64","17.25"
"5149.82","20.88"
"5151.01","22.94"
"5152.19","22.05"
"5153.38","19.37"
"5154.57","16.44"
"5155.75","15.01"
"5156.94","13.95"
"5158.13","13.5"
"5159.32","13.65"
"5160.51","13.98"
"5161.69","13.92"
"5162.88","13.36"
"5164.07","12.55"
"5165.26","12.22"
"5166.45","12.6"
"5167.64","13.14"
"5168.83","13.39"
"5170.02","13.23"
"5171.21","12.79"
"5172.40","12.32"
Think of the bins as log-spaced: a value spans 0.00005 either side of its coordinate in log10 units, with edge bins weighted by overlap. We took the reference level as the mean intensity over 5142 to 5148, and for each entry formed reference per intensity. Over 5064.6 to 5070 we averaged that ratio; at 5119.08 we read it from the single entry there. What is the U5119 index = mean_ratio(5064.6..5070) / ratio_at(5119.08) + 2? 3.09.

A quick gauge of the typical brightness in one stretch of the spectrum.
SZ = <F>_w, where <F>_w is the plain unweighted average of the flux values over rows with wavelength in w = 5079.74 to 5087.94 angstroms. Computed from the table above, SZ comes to 12.3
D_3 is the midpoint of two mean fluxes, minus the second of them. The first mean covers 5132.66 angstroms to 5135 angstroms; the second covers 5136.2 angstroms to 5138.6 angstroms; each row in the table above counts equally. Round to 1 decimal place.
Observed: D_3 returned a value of -0.3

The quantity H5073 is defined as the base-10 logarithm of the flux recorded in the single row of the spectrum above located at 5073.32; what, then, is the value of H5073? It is 1.08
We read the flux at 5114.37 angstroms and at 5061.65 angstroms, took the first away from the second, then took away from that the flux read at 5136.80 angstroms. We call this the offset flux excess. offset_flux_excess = -14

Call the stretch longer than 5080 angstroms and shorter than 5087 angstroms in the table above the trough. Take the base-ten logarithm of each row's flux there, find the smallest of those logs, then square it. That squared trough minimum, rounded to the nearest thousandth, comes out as 1.137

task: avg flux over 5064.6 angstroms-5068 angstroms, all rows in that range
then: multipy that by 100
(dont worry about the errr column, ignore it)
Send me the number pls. 1169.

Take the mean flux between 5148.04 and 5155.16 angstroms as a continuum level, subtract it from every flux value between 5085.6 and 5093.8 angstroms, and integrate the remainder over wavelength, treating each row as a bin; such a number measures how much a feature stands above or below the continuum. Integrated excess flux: -52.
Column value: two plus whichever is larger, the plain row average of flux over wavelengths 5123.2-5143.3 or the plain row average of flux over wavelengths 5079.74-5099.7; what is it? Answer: 15.4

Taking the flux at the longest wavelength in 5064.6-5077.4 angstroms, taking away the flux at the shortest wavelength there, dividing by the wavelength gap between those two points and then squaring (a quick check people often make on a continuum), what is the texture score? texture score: 0.0032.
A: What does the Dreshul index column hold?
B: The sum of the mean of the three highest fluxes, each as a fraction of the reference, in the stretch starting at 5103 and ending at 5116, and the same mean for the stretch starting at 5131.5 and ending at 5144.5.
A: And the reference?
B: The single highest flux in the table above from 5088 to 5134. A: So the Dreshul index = 1.99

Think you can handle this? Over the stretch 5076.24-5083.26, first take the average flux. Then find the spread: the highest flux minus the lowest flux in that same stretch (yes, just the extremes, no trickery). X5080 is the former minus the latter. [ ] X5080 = 11.5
